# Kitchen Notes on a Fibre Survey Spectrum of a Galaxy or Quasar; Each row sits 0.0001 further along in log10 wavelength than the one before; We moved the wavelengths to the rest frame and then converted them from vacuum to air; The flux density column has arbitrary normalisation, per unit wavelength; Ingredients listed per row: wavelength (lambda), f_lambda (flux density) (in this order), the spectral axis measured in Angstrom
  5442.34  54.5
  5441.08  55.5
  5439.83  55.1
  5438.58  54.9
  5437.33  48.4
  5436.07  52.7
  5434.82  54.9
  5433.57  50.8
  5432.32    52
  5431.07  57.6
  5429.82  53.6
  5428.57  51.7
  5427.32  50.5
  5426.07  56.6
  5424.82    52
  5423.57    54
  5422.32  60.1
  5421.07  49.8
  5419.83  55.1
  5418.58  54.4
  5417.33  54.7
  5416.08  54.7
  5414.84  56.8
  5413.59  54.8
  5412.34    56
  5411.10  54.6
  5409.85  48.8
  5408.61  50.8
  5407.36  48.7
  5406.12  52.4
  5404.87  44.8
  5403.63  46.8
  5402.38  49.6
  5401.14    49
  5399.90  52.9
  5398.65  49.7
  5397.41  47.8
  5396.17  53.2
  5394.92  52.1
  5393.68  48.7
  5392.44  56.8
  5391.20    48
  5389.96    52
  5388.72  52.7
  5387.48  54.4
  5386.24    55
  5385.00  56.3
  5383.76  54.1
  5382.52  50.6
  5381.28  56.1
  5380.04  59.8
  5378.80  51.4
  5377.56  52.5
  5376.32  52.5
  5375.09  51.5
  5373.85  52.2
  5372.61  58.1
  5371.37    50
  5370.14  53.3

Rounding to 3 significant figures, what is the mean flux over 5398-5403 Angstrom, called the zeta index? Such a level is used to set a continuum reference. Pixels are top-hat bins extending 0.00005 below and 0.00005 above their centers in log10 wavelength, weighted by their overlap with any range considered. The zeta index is 50.3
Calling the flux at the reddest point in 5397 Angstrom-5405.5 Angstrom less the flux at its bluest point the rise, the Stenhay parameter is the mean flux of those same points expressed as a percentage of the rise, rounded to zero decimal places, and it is -1622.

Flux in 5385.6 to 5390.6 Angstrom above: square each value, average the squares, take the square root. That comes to 53.5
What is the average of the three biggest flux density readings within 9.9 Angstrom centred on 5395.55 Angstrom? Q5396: 54.30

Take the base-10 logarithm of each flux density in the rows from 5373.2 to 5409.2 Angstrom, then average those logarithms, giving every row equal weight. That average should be 1.71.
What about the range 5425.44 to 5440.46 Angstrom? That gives 1.73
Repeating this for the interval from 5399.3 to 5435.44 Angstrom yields 1.72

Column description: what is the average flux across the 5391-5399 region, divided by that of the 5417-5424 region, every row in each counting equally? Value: 0.93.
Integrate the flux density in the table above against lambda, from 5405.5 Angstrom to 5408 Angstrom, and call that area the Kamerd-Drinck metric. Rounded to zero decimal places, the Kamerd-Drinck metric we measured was 126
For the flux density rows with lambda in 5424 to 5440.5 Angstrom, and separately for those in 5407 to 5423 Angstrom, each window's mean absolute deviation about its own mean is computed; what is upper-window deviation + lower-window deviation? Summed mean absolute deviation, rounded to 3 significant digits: 4.76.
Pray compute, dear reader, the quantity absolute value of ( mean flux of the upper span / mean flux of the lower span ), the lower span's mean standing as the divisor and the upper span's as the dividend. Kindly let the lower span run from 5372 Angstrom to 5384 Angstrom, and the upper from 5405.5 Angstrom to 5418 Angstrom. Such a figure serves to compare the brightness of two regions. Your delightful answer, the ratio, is 0.99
